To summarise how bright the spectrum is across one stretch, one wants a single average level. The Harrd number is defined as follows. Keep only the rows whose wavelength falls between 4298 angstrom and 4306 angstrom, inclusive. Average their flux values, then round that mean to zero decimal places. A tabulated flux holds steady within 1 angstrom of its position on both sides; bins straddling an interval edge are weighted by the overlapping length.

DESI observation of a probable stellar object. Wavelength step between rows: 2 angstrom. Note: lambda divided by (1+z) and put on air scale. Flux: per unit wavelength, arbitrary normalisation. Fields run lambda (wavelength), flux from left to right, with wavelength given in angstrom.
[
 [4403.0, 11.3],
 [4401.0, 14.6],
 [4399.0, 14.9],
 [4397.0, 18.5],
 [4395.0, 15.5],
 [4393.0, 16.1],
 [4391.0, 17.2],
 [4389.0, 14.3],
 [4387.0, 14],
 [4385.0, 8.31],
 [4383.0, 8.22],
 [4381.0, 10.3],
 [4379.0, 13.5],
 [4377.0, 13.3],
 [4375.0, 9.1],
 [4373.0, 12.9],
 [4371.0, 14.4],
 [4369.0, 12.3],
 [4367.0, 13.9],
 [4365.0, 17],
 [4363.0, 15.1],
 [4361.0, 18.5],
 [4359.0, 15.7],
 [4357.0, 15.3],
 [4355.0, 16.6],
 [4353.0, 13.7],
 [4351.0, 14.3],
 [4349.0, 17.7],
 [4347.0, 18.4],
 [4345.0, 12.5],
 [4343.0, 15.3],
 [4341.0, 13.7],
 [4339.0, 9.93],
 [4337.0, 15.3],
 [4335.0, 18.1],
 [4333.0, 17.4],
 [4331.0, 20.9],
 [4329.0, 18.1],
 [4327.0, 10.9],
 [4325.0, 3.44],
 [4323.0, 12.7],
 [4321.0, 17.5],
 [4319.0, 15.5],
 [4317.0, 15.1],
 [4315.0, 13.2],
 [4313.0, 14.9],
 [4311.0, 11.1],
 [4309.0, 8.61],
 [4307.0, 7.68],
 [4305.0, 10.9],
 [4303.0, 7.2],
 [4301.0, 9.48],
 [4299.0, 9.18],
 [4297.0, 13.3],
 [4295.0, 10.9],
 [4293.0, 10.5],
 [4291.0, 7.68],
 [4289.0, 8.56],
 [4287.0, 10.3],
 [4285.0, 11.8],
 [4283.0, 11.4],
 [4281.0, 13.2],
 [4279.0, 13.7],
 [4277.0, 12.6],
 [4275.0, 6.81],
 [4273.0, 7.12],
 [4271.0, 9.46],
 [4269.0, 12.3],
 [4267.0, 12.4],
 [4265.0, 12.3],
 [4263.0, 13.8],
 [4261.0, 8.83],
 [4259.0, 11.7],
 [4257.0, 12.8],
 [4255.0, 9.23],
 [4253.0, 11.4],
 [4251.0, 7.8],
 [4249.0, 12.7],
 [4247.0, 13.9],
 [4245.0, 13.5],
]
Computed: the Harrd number 9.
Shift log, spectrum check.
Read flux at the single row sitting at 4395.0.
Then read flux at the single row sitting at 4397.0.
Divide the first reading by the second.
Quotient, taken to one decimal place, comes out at 0.8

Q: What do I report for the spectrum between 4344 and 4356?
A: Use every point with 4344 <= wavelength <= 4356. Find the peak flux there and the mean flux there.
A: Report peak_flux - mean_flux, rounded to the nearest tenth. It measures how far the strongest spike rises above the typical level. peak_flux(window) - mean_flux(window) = 2.9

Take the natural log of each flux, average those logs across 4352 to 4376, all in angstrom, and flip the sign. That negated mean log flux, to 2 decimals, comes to -2.66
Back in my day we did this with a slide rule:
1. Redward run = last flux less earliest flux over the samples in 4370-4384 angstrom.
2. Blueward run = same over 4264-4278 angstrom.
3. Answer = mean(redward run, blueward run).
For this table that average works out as -3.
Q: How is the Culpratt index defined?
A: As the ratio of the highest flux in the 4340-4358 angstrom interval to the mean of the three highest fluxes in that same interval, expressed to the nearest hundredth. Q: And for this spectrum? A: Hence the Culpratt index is 1.05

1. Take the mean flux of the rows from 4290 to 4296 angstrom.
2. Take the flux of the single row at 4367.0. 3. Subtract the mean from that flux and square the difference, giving 17.7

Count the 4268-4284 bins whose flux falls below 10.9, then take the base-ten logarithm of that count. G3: 0.5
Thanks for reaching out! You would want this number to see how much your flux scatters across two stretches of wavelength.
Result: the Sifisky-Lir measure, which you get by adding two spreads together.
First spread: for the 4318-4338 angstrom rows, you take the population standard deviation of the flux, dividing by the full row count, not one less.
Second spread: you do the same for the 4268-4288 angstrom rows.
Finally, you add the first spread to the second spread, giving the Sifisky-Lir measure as 7.0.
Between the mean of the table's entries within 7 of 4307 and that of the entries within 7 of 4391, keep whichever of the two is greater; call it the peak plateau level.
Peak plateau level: 14.8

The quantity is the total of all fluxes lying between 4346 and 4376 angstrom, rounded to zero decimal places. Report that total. 225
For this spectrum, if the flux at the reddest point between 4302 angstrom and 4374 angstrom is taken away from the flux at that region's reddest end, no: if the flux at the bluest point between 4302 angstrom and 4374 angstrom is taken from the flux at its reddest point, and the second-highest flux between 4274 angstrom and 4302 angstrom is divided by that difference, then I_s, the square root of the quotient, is 1.5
